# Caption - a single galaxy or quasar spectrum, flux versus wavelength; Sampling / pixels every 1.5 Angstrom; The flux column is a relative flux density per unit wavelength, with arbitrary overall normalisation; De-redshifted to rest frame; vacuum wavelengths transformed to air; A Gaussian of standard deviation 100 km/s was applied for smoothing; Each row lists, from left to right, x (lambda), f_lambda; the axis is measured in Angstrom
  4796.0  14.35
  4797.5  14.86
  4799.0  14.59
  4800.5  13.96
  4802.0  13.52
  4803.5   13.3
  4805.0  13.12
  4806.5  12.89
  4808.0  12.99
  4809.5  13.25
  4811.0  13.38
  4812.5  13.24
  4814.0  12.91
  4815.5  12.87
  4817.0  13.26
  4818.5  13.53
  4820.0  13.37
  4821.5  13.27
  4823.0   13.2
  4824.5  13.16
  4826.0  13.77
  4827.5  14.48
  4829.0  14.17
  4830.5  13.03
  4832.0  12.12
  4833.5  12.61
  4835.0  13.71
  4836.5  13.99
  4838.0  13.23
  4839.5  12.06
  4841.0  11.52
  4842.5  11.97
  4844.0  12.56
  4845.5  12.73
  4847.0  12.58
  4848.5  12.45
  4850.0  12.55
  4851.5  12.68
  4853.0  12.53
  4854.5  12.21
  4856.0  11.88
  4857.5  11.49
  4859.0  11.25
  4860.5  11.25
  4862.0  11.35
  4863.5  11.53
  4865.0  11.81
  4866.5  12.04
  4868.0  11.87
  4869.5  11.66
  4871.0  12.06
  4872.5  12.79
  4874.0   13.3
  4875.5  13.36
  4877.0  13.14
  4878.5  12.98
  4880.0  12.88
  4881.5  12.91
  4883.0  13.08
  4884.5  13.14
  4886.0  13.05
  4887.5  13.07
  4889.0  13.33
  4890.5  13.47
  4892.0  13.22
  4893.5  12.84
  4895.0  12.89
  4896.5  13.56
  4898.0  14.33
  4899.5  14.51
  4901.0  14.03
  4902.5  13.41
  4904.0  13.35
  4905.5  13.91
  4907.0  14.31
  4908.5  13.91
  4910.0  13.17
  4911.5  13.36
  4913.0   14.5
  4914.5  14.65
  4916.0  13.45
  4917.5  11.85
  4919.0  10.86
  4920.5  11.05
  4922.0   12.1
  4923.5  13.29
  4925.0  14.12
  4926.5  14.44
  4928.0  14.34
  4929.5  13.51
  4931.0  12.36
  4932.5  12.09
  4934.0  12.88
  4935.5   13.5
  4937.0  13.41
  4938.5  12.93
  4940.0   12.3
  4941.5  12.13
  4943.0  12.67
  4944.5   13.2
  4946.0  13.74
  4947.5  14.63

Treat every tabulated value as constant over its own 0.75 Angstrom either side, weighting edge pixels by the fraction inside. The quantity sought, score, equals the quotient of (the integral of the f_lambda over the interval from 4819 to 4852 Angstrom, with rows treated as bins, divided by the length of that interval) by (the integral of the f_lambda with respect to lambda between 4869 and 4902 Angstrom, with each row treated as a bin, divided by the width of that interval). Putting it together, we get 0.98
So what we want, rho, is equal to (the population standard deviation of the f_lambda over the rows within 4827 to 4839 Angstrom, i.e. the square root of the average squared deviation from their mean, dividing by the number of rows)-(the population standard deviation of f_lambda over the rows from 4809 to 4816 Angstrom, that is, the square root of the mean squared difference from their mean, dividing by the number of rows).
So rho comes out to 0.56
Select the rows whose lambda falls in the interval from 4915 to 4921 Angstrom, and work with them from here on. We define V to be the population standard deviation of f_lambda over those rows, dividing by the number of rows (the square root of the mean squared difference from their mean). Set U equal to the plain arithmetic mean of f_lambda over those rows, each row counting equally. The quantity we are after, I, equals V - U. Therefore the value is -10.8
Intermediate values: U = 11.8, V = 1.0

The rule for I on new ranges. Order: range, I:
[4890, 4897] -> -12.9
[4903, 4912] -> -13.3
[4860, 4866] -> -11.3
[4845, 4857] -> -12.2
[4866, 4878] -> -11.9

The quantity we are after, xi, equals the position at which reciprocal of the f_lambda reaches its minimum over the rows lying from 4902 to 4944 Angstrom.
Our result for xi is 4914.5 Angstrom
